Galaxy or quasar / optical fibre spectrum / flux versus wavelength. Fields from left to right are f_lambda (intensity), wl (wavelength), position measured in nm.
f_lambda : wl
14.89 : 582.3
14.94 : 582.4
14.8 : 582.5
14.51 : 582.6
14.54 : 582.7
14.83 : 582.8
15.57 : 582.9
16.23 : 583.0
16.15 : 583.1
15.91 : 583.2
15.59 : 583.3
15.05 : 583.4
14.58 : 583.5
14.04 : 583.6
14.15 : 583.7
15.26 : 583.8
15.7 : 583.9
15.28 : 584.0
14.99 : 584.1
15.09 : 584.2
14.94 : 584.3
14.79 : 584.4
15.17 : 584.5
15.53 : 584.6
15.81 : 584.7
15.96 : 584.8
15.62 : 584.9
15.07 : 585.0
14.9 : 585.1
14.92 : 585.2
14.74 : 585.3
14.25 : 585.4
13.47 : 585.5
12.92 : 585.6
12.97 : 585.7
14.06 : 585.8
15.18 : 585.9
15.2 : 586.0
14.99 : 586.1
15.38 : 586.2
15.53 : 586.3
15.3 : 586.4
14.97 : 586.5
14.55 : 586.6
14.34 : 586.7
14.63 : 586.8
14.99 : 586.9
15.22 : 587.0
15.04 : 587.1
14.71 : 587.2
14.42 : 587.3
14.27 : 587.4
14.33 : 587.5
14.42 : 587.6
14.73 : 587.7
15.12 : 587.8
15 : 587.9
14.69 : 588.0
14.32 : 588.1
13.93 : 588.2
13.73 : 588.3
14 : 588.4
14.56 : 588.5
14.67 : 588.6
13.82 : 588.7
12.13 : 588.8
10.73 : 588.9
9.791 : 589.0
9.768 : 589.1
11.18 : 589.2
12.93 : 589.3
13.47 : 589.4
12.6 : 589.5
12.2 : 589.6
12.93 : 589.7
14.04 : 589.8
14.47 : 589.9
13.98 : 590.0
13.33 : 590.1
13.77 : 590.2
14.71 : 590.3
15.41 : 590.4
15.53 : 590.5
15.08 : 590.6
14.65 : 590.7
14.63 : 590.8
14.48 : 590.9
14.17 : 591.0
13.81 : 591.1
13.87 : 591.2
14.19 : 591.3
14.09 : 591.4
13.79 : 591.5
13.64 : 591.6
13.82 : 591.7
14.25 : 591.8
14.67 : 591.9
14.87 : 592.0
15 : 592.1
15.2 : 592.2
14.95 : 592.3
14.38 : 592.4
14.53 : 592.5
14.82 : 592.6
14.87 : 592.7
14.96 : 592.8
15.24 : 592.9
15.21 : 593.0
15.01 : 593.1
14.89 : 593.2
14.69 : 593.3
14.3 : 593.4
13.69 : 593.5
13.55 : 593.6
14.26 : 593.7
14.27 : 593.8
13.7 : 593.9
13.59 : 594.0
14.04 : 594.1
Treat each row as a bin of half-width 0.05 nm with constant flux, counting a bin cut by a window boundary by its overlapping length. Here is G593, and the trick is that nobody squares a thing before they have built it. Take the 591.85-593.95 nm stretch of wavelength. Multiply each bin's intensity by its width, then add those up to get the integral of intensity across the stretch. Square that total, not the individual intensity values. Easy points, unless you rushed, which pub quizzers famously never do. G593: 943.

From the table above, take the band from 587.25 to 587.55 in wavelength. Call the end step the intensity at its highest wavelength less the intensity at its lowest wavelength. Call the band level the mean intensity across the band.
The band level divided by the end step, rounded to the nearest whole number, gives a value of -159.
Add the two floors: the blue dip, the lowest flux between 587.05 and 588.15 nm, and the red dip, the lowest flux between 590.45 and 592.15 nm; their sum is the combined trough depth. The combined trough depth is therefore 27.9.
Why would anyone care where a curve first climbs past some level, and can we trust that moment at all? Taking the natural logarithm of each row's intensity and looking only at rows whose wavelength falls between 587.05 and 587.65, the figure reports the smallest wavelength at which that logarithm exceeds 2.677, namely 587.1 nm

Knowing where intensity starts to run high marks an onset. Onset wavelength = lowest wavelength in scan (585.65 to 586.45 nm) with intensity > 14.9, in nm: 585.9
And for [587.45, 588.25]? 587.8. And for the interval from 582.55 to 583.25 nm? 582.9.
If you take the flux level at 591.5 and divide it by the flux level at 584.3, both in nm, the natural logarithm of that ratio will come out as -0.08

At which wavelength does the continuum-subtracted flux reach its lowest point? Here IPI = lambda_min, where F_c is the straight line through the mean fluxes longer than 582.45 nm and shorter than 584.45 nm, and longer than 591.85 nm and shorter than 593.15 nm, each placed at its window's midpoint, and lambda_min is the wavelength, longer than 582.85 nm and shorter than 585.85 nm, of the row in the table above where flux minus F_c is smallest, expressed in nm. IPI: 585.6 nm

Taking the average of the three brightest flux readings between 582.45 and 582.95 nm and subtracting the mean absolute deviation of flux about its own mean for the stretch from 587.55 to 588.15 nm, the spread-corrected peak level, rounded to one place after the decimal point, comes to 14.8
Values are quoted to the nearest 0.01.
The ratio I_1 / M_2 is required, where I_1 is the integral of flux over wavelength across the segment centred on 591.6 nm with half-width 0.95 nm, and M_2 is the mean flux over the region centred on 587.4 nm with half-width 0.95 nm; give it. 1.87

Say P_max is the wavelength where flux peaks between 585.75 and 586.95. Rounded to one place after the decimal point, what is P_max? 586.3 nm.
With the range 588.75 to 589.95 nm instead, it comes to 589.9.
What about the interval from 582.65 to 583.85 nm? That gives 583.0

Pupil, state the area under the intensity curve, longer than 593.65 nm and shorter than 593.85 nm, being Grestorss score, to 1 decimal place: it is 2.9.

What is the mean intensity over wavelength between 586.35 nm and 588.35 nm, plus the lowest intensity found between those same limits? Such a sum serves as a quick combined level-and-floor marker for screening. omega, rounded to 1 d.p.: 28.4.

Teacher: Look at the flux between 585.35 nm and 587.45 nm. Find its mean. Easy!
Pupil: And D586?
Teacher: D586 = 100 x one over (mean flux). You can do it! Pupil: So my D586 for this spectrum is 6.85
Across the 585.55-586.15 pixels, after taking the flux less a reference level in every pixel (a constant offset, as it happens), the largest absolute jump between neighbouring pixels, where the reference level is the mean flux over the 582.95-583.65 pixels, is 1.1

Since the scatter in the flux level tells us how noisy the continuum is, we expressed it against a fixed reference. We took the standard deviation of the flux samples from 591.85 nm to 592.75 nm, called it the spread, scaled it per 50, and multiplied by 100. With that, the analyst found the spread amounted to 0.5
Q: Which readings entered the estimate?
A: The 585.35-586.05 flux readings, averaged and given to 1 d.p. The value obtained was 14.0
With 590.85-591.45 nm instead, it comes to 14.1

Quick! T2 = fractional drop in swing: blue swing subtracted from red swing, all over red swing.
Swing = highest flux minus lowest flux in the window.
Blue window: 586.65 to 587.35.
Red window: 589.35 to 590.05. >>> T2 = 0.61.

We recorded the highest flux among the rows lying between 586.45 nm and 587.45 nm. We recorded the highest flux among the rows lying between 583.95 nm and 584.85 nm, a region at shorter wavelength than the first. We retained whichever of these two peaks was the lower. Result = 15.2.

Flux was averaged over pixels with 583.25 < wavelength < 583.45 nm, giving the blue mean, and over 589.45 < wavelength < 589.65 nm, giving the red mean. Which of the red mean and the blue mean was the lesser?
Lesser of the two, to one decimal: 12.4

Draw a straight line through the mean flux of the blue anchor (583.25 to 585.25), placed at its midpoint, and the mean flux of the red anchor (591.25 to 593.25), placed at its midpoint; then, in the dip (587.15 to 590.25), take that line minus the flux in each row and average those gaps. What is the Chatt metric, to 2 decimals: 1.36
